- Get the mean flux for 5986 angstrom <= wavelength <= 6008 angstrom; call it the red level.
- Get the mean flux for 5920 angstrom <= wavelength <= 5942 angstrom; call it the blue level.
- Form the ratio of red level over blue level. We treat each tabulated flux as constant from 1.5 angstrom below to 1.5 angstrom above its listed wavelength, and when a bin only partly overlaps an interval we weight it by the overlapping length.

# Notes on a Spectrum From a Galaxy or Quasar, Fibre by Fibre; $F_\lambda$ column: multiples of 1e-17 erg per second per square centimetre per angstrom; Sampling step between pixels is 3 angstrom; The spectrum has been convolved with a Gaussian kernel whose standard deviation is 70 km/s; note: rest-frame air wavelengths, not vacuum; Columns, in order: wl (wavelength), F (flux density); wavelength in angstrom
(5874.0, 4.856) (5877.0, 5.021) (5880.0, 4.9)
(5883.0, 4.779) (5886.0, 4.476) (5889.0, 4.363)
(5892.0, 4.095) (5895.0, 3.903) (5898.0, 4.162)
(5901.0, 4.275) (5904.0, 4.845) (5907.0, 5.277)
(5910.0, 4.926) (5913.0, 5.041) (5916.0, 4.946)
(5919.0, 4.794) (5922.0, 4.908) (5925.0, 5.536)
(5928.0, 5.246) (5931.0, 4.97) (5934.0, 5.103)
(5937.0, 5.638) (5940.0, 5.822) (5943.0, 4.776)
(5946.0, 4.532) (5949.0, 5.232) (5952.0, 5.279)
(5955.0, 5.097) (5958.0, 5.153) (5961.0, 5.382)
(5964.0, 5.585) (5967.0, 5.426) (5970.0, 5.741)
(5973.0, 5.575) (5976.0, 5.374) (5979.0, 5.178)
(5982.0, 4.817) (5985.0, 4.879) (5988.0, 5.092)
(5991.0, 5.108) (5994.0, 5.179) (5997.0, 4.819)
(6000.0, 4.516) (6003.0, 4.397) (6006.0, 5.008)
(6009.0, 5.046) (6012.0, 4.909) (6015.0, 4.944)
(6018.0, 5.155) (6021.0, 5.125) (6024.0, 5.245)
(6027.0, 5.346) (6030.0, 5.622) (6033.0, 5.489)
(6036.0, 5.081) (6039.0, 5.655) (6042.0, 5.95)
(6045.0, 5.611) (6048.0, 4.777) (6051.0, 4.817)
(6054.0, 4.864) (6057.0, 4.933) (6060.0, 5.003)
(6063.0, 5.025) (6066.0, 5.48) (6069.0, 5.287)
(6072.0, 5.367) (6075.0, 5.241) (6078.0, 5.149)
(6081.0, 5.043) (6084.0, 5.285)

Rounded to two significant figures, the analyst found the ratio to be 0.92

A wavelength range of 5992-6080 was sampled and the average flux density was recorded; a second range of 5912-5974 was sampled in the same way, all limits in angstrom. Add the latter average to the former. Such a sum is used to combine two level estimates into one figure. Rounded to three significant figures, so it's 10.4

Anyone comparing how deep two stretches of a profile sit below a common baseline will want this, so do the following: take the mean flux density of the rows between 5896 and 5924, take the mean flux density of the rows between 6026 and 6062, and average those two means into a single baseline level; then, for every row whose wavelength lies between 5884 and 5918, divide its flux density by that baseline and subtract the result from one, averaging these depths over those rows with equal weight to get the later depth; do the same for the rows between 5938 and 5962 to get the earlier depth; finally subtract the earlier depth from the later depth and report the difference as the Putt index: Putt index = 0.12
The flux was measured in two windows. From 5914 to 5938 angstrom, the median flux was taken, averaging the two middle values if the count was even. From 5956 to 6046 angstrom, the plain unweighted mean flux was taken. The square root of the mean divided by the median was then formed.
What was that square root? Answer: 1.02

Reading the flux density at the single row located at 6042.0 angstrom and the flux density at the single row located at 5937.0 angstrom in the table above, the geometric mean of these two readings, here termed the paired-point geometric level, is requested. 5.8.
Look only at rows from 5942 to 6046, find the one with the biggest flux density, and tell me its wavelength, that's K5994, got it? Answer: 6042.0 angstrom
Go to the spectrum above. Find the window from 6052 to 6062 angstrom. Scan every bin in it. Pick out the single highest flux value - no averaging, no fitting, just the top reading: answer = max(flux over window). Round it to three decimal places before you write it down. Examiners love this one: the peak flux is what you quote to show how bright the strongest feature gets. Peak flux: 5.003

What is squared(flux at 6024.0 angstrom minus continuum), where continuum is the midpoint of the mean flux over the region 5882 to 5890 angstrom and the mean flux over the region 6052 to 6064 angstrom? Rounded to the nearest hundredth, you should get 0.25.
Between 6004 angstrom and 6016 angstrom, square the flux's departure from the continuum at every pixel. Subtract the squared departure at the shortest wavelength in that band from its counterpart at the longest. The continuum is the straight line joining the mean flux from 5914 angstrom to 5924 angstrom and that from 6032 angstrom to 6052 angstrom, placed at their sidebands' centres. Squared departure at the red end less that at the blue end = 0.05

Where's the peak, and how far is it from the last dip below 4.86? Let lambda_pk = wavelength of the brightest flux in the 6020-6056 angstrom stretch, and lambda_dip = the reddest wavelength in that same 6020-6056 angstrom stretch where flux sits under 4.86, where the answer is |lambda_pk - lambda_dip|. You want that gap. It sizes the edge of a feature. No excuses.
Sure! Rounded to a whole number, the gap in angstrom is 9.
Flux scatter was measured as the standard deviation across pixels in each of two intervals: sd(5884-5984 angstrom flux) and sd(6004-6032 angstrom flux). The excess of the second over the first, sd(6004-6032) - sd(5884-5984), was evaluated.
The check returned -0.27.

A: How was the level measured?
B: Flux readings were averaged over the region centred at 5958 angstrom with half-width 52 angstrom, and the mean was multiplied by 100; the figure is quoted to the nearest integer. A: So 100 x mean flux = 513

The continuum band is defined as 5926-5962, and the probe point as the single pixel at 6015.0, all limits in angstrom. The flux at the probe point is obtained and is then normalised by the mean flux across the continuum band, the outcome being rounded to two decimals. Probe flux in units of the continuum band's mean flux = 0.95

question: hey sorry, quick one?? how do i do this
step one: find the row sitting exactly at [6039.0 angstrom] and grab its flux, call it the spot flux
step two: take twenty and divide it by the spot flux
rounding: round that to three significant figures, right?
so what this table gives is 3.54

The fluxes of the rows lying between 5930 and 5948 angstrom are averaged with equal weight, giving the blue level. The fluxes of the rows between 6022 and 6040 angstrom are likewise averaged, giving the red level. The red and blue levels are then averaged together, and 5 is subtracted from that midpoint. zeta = 0.27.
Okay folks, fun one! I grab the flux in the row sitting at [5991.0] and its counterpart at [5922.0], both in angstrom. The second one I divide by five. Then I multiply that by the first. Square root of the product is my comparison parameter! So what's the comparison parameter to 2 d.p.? 2.24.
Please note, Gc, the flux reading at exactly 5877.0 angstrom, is 5.021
